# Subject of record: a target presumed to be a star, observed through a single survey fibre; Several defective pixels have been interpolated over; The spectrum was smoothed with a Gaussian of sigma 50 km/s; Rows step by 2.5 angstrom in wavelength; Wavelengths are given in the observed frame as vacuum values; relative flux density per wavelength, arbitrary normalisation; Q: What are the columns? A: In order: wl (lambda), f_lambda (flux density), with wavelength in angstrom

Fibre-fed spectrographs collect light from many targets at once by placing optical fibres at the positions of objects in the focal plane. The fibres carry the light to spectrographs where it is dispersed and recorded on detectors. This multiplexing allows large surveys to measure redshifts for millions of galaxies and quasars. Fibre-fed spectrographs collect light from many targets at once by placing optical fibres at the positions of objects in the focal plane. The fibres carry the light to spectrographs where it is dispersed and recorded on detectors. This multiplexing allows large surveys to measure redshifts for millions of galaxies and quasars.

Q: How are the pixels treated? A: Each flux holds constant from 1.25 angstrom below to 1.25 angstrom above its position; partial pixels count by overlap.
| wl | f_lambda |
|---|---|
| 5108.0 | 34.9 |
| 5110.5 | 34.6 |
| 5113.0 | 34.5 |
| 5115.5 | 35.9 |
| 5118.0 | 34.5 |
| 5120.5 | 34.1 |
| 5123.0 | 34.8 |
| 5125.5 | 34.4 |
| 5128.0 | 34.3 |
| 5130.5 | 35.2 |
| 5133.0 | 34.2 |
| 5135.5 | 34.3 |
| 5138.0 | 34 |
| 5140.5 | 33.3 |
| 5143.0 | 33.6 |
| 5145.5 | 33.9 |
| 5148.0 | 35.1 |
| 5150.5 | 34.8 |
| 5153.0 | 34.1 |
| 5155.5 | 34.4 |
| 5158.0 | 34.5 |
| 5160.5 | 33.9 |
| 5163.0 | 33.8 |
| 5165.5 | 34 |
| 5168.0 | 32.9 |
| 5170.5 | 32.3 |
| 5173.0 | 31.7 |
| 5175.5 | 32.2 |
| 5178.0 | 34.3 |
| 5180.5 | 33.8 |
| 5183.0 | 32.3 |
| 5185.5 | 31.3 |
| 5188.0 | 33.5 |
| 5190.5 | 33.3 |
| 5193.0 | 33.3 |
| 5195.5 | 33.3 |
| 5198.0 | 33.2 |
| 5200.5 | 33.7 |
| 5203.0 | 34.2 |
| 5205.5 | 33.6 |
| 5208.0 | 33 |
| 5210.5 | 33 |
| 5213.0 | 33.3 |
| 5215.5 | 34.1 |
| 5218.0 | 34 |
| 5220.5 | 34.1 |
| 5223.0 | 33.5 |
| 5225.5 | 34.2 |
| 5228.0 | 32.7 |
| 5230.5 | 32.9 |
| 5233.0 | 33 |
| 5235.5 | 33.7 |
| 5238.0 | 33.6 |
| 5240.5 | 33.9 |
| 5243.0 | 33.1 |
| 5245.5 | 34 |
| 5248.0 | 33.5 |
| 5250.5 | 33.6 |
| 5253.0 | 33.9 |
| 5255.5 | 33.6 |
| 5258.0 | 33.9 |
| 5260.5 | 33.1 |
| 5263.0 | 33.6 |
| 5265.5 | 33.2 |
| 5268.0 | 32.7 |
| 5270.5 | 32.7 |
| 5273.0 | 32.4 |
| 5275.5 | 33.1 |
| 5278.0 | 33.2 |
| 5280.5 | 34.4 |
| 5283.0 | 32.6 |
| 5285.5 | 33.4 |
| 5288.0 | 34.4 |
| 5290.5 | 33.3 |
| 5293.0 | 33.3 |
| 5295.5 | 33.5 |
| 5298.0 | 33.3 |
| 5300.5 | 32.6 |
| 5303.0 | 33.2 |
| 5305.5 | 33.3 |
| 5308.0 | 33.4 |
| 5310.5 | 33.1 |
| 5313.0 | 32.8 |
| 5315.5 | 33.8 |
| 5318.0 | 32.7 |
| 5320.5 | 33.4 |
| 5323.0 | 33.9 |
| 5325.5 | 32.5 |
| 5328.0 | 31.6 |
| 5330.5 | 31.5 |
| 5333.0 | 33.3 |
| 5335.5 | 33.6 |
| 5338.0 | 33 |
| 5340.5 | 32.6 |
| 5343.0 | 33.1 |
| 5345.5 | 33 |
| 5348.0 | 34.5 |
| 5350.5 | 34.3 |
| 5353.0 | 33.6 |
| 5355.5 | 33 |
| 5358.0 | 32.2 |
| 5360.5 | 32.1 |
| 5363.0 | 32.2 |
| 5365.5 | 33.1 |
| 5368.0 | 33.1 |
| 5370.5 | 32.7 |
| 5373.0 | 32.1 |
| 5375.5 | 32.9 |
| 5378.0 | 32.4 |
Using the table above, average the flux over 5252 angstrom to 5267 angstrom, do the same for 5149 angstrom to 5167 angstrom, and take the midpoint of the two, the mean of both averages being 33.9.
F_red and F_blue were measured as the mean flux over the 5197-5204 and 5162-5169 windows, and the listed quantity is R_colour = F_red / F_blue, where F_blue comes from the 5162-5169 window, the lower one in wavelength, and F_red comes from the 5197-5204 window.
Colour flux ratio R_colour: 1.00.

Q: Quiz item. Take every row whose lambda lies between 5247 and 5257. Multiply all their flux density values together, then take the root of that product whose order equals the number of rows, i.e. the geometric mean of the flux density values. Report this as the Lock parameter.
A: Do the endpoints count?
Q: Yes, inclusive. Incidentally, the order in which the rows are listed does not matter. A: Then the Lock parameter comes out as 33.6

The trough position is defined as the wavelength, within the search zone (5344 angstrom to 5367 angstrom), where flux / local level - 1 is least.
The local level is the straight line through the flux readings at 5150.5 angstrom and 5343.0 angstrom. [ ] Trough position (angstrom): 5360.5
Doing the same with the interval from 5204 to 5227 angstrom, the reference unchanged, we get 5208.0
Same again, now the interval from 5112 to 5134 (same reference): 5120.5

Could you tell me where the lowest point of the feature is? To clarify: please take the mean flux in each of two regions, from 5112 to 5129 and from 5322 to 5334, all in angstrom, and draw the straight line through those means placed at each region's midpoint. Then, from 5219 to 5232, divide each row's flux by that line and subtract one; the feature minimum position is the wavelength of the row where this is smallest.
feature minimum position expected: 5228.0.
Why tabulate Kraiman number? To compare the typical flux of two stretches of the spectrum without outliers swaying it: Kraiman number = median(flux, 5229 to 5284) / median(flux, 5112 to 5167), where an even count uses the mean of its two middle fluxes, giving 0.972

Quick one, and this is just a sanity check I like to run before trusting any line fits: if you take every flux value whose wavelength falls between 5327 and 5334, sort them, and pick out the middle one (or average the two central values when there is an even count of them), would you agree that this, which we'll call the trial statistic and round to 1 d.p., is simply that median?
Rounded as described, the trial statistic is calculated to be 31.6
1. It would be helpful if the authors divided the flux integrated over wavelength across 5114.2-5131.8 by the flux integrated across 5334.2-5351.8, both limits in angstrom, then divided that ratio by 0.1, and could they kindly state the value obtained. 10.4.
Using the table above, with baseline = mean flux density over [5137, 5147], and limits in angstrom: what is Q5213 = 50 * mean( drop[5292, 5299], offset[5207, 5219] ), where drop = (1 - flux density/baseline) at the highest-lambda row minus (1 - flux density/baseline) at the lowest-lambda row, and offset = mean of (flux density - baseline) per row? -6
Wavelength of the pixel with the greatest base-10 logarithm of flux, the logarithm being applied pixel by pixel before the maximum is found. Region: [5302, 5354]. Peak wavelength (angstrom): 5348.0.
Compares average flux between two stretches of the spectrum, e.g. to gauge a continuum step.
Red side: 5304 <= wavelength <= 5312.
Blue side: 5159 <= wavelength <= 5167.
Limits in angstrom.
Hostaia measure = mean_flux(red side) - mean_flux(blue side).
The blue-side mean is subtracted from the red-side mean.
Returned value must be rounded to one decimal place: -0.6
